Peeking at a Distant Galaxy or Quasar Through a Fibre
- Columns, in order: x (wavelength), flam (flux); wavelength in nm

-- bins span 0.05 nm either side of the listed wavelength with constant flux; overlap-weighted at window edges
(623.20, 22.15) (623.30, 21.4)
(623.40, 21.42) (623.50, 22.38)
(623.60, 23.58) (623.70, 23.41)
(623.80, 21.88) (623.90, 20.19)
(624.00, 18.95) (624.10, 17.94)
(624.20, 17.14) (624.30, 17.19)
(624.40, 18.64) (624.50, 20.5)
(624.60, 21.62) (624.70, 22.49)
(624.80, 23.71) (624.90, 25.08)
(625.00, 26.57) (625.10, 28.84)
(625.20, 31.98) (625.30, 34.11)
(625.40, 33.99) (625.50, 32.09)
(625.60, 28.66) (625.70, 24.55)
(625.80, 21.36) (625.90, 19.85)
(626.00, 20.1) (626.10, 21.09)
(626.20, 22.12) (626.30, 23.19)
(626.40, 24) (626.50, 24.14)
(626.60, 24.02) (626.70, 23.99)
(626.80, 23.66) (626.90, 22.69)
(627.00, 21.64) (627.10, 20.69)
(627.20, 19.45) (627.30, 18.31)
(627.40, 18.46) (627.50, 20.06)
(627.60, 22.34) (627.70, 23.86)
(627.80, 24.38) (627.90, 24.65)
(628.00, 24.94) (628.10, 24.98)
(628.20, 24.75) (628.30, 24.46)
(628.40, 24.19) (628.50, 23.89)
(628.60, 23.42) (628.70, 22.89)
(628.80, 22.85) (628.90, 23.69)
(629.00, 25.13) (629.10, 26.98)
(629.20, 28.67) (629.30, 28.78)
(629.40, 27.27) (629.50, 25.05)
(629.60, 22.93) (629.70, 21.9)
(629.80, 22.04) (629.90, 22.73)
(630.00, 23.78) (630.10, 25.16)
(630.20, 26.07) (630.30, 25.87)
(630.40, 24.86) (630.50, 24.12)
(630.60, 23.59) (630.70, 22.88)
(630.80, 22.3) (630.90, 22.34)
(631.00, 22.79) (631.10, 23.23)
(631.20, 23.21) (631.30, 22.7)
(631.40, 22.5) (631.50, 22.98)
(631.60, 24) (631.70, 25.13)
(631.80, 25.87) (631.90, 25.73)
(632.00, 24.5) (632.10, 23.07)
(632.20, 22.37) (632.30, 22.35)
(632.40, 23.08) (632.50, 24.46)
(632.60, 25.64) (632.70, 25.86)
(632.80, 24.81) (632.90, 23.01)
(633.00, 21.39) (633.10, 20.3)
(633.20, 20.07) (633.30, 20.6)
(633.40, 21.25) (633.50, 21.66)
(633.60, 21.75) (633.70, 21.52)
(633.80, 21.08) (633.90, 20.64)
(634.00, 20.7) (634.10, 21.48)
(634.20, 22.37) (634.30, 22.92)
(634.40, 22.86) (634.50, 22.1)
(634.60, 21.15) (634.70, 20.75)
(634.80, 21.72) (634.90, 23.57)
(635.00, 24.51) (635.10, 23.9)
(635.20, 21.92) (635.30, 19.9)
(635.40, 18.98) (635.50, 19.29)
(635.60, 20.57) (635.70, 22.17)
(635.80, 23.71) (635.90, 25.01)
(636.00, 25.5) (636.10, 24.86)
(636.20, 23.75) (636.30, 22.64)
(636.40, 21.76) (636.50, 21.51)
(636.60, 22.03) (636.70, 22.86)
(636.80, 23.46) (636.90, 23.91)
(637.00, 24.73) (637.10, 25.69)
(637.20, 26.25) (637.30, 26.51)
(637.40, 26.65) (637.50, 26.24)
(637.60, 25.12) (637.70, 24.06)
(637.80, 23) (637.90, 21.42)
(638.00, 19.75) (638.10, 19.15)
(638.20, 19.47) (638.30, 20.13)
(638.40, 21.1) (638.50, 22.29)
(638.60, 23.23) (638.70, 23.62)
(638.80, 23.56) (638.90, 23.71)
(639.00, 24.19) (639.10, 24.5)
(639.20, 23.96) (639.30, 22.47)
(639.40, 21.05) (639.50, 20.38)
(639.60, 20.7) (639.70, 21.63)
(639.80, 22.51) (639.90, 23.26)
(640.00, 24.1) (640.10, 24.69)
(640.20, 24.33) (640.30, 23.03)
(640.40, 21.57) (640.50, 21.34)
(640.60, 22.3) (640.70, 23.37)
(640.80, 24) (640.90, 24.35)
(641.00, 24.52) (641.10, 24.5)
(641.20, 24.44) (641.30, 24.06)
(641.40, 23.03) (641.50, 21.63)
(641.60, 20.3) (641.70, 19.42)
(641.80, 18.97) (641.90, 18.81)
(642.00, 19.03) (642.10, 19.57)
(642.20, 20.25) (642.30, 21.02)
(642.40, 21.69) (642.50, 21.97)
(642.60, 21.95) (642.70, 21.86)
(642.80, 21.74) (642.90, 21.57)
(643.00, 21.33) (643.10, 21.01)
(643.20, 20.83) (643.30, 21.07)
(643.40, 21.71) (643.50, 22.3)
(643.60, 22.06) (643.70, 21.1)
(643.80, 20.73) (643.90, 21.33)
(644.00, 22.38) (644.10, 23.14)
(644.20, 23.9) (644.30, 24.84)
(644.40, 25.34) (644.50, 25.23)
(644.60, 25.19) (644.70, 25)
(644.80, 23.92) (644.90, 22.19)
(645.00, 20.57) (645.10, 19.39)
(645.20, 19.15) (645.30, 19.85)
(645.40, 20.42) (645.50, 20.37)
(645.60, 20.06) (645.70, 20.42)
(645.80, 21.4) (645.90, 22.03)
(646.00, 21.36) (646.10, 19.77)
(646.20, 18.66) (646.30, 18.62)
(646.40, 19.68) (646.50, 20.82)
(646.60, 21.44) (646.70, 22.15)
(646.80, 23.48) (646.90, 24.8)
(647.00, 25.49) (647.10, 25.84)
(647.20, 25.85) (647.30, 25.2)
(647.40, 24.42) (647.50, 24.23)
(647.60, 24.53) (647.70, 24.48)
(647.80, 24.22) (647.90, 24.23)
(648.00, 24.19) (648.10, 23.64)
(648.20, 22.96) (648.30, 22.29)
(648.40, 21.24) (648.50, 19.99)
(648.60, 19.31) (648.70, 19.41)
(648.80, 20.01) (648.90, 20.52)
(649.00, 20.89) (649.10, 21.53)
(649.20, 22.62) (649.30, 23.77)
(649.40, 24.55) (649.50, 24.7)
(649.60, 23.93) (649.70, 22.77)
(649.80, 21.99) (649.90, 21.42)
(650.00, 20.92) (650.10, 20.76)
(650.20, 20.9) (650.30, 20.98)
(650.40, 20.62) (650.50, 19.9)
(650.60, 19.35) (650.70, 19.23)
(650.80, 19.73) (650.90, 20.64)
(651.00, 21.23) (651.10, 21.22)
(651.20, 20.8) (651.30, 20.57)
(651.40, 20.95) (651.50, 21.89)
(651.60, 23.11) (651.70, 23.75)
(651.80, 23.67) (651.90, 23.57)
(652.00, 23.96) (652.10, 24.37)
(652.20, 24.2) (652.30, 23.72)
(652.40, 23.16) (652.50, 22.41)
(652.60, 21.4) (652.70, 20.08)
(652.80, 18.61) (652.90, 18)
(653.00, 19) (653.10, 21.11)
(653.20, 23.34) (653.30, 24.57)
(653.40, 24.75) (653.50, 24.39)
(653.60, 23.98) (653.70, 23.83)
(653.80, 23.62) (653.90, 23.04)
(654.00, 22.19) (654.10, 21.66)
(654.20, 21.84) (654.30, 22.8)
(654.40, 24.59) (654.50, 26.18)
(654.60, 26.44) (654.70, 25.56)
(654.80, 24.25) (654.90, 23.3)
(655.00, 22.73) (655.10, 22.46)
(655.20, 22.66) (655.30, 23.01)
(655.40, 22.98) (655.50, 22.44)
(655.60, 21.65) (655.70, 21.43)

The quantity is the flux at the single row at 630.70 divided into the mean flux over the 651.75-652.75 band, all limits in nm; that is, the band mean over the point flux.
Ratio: 1.01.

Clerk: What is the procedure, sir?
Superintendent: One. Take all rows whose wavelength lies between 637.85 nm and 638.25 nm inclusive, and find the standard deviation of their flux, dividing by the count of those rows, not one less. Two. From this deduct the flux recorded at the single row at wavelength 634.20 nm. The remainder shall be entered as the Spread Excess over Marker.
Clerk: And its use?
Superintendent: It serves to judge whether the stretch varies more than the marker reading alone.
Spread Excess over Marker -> -21.5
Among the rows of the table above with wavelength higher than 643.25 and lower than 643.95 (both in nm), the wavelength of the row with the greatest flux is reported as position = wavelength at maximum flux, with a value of 643.50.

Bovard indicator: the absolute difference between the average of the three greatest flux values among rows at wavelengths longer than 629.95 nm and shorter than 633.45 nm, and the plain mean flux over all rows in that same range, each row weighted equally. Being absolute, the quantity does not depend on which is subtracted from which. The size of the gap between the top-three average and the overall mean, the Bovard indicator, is 2.5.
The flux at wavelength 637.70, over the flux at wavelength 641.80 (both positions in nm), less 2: -0.73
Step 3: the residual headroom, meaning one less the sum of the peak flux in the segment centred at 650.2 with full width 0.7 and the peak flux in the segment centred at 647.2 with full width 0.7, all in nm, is -46.3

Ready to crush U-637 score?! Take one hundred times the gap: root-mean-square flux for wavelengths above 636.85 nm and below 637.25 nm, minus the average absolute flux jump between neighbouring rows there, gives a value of 2438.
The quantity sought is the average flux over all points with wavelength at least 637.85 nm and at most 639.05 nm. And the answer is 21.8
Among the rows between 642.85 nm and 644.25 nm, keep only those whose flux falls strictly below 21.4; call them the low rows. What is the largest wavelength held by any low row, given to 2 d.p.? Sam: 643.90 nm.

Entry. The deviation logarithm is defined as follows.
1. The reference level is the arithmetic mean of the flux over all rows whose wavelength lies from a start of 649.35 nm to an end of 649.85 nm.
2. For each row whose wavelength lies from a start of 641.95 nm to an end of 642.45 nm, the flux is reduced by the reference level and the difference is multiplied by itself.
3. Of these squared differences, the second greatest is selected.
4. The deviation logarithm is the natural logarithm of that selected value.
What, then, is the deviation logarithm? 2.8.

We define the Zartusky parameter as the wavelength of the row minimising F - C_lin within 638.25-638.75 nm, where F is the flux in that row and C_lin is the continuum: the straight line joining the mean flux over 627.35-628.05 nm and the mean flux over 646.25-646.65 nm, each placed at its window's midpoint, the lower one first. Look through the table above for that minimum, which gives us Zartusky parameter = 638.30 nm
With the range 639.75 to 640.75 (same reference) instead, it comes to 640.50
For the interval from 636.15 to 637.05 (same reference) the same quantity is 636.50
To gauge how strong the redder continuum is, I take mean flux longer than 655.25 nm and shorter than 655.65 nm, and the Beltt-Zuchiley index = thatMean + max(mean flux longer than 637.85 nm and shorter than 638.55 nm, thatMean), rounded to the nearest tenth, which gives 45.0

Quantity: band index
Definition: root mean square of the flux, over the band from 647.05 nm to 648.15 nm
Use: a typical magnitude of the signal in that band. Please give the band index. 24.6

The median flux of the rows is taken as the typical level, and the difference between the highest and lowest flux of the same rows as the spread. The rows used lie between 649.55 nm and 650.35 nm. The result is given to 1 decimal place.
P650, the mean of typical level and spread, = 12.2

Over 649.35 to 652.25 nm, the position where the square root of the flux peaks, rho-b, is 649.50 nm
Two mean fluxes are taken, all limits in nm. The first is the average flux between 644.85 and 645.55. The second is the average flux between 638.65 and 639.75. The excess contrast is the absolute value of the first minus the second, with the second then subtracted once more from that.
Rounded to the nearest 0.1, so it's -20.3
